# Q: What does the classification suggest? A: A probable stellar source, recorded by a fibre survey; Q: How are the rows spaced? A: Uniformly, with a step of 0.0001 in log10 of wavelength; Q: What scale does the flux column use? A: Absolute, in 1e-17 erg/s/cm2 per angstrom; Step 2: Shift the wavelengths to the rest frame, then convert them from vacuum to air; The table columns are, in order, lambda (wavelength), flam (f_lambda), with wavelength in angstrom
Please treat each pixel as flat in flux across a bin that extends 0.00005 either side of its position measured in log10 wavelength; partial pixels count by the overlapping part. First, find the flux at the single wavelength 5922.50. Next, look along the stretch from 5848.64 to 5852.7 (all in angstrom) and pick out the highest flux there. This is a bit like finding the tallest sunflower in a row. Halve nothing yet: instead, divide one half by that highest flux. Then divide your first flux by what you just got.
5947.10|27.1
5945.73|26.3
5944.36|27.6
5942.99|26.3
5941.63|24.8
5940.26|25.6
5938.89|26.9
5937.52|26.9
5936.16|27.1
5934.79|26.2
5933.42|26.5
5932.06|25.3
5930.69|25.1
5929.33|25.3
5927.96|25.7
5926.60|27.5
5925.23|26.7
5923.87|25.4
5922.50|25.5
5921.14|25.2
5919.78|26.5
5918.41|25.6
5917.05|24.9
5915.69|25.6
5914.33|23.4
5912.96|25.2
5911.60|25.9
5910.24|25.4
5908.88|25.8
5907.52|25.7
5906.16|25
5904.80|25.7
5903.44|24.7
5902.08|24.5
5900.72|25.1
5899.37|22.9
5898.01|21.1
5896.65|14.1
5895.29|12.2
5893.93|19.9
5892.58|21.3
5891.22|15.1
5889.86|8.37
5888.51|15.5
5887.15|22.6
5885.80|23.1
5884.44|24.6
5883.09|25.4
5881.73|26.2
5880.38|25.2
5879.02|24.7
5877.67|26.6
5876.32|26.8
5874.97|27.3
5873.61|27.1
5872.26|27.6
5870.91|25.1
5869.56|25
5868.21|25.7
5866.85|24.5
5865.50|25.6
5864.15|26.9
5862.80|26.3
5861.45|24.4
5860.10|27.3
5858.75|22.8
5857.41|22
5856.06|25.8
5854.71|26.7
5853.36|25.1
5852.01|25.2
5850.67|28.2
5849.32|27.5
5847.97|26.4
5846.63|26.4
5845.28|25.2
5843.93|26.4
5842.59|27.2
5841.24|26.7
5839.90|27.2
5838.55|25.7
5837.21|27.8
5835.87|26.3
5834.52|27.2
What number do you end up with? 1438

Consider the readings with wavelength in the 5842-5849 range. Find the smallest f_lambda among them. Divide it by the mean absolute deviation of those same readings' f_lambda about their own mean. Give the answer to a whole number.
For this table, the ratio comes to 56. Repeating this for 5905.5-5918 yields 45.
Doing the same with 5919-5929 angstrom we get 35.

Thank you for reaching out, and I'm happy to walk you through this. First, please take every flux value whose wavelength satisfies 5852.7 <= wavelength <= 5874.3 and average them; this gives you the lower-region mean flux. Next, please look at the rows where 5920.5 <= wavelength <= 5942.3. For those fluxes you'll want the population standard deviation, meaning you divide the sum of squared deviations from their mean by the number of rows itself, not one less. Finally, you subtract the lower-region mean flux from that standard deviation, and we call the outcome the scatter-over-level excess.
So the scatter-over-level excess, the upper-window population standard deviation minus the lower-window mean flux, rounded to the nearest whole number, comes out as -25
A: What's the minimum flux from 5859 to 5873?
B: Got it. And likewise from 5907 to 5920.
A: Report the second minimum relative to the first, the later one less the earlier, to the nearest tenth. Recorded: -1.0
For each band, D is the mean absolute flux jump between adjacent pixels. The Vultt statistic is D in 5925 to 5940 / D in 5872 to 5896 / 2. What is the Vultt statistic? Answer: 0.11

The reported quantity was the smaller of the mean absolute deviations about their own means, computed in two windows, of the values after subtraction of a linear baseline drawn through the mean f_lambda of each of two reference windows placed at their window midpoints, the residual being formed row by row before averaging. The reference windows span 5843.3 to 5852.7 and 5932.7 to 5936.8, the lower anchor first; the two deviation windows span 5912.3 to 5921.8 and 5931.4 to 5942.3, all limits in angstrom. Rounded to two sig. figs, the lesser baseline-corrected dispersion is 0.60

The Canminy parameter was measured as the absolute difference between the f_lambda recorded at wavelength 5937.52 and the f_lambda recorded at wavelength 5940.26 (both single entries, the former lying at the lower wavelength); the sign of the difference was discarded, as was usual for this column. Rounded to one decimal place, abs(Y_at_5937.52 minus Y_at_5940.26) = 1.3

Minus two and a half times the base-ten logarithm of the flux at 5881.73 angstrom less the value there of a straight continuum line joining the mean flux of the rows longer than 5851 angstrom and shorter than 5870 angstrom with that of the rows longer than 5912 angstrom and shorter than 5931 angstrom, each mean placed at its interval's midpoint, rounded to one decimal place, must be 0.2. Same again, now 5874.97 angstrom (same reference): -0.7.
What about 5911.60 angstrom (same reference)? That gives 1.0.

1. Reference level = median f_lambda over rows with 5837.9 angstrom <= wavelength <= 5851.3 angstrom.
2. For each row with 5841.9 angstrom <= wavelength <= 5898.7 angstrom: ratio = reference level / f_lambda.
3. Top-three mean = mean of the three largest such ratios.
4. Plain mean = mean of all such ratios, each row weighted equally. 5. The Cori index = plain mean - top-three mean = -1.22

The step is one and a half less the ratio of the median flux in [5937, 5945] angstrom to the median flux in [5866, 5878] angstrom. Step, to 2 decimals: 0.50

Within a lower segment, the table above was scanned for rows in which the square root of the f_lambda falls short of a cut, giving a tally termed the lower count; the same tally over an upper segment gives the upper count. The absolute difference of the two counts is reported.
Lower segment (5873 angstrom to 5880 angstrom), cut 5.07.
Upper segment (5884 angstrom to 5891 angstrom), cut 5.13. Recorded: 4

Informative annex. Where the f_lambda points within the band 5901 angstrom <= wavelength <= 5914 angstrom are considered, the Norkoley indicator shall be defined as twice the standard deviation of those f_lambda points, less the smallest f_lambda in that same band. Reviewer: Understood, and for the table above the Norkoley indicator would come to -23.5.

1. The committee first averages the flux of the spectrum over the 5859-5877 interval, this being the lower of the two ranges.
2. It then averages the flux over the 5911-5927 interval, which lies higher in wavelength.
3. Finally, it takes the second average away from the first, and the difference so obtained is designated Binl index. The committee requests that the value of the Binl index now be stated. 0.5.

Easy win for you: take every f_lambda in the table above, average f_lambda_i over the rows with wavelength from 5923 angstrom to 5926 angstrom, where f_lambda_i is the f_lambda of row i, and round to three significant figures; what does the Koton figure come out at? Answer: 26.0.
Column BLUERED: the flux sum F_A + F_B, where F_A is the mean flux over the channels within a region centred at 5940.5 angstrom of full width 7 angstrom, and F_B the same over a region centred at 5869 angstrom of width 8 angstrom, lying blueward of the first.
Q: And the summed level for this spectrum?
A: 51.7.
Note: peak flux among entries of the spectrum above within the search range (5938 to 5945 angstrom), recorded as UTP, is 27.6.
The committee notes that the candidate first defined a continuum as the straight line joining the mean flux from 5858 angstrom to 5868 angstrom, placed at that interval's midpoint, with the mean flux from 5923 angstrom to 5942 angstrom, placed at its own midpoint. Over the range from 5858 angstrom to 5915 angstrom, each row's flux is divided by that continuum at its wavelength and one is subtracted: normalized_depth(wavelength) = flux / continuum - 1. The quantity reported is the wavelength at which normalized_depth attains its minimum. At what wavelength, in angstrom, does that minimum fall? 5889.86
